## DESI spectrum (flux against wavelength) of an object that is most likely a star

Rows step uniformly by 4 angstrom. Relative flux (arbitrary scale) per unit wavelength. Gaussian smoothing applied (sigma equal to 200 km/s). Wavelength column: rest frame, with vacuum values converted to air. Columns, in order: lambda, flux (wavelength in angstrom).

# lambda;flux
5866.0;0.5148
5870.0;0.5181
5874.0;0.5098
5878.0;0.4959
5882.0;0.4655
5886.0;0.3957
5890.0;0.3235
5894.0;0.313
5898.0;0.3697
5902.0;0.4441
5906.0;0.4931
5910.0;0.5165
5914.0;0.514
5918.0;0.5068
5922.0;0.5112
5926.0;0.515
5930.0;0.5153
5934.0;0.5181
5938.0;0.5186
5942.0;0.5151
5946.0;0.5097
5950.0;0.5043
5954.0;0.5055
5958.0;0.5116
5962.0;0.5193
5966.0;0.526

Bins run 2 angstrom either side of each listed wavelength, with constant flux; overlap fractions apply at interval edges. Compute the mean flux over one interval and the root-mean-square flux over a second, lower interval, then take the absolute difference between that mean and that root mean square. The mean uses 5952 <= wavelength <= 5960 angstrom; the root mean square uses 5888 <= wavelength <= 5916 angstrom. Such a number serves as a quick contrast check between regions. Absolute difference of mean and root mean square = 0.076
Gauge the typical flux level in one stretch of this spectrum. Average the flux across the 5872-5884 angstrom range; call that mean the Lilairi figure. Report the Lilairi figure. 0.49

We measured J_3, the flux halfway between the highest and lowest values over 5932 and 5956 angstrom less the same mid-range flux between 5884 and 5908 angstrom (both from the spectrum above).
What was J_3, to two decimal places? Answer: 0.11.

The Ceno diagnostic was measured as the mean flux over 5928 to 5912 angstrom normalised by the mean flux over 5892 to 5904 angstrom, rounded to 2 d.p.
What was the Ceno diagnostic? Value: 1.36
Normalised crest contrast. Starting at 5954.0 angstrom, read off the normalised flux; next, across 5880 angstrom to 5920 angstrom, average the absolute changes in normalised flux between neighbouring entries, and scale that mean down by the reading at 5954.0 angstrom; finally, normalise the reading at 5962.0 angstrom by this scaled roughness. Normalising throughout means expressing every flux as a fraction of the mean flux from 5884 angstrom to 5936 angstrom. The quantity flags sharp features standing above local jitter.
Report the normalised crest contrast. 14.1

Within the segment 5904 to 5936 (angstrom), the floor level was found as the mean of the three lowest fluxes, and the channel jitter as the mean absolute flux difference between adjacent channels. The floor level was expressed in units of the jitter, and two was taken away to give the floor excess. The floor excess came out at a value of 77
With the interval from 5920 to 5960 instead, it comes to 155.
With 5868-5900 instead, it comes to 7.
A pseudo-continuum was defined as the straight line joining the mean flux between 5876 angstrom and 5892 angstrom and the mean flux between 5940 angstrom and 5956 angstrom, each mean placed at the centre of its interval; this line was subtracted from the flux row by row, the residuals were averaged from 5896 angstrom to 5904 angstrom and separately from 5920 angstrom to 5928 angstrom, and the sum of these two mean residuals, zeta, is 0.002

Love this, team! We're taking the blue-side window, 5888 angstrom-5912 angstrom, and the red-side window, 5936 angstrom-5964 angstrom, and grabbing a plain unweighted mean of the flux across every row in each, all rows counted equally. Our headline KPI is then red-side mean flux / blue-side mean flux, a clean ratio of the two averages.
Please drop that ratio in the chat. 1.25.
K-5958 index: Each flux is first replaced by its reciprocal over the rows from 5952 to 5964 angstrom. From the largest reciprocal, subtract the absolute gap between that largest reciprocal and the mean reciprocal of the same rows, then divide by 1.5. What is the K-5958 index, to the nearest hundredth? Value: 1.30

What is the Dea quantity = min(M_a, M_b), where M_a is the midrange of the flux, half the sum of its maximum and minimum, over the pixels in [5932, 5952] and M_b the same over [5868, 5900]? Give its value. 0.42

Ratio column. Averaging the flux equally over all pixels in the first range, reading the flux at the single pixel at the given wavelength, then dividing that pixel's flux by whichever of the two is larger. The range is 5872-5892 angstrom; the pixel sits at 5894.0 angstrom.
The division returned 0.71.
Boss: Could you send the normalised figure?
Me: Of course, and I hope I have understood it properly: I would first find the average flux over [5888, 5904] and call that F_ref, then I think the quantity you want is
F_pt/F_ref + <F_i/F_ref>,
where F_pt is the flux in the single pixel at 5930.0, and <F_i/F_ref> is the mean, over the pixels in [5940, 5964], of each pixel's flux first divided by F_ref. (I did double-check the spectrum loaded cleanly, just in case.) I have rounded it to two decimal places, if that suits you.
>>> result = 2.83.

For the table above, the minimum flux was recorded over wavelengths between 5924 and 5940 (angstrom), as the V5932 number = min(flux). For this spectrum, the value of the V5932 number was 0.515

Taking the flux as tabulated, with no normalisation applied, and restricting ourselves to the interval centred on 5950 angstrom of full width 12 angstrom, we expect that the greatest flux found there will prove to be 0.5097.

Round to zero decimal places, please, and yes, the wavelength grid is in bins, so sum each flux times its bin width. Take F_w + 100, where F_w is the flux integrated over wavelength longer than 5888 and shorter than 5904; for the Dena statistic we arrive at 106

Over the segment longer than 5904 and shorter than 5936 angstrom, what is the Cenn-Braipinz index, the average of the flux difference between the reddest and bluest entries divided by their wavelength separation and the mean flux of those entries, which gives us 0.2561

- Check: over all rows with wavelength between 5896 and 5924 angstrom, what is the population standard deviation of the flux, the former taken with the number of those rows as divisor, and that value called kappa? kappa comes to 0.050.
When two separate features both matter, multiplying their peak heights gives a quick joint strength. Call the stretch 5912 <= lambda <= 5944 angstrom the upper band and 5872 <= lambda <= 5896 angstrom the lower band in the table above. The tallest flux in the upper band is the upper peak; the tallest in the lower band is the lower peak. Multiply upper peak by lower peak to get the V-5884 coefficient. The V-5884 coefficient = 0.264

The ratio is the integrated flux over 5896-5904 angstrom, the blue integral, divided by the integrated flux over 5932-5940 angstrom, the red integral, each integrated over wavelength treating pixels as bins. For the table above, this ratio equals 0.78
